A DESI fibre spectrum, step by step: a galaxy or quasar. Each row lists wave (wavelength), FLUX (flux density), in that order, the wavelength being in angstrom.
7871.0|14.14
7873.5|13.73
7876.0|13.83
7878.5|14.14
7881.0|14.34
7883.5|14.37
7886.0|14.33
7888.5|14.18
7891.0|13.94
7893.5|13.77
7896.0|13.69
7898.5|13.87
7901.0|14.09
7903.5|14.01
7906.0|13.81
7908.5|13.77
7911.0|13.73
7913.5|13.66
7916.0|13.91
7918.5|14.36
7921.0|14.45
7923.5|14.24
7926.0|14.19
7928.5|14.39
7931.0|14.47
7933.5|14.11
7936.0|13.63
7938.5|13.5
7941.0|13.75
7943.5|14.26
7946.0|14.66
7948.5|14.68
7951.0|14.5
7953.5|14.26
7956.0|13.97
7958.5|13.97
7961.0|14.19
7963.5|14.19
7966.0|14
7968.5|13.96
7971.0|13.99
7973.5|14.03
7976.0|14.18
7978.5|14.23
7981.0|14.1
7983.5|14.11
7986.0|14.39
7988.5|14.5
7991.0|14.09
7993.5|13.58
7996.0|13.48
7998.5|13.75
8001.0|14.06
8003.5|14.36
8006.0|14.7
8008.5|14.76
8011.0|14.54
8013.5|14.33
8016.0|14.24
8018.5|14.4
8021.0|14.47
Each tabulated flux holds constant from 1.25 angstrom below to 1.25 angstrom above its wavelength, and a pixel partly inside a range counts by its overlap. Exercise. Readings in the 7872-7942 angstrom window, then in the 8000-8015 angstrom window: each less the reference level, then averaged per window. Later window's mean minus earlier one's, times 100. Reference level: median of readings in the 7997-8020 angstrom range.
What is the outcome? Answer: 45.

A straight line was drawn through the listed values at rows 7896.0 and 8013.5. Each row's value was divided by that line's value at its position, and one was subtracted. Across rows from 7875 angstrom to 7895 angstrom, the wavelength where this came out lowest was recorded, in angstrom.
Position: 7893.5 angstrom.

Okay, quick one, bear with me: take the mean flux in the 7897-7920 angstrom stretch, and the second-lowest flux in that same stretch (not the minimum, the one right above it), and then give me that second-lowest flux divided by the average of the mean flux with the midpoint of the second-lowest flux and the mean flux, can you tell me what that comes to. 0.990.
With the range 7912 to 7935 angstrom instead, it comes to 0.985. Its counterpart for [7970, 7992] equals 0.992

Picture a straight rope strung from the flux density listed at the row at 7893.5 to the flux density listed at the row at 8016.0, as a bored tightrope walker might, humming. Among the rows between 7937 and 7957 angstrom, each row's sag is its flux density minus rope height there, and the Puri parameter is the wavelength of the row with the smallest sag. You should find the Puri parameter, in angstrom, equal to 7938.5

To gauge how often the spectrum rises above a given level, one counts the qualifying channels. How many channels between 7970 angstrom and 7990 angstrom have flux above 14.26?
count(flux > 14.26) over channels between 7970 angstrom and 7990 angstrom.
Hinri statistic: 2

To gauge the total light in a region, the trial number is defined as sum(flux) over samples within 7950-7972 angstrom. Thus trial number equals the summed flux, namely 127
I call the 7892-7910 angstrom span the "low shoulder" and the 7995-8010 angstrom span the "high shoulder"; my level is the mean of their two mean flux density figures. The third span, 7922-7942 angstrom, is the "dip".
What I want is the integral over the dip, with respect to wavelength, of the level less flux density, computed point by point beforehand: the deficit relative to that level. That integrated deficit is -0.3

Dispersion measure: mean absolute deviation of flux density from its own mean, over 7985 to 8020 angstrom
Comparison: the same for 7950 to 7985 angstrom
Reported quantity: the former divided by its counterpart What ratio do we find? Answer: 2.6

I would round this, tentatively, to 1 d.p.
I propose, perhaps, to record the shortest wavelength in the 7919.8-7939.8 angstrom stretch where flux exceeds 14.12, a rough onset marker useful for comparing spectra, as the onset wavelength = 7921.0 angstrom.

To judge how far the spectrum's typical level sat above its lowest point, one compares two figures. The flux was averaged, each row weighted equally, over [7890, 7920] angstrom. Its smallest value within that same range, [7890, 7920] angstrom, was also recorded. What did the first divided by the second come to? 1.02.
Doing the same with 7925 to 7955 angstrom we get 1.05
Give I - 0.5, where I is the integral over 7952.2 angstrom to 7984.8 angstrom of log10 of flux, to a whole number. 37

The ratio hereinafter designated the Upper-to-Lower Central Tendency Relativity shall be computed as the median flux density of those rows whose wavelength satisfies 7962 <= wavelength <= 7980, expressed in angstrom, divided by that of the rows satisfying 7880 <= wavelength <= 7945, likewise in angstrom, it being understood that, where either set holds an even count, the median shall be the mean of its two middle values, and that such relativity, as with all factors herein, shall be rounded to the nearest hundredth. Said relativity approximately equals 1.00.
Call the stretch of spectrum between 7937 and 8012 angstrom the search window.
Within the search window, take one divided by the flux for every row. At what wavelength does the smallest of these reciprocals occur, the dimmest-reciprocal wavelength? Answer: 8008.5 angstrom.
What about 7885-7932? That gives 7931.0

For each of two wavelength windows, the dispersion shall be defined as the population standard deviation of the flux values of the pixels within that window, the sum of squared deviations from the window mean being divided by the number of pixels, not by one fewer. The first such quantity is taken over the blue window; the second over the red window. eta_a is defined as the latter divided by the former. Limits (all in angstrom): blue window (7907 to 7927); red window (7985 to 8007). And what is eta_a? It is 1.4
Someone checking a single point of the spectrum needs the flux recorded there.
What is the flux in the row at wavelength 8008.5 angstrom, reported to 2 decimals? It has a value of 14.76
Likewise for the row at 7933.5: 14.11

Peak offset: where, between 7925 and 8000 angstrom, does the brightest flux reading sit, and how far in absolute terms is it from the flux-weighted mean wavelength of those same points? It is 13.6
